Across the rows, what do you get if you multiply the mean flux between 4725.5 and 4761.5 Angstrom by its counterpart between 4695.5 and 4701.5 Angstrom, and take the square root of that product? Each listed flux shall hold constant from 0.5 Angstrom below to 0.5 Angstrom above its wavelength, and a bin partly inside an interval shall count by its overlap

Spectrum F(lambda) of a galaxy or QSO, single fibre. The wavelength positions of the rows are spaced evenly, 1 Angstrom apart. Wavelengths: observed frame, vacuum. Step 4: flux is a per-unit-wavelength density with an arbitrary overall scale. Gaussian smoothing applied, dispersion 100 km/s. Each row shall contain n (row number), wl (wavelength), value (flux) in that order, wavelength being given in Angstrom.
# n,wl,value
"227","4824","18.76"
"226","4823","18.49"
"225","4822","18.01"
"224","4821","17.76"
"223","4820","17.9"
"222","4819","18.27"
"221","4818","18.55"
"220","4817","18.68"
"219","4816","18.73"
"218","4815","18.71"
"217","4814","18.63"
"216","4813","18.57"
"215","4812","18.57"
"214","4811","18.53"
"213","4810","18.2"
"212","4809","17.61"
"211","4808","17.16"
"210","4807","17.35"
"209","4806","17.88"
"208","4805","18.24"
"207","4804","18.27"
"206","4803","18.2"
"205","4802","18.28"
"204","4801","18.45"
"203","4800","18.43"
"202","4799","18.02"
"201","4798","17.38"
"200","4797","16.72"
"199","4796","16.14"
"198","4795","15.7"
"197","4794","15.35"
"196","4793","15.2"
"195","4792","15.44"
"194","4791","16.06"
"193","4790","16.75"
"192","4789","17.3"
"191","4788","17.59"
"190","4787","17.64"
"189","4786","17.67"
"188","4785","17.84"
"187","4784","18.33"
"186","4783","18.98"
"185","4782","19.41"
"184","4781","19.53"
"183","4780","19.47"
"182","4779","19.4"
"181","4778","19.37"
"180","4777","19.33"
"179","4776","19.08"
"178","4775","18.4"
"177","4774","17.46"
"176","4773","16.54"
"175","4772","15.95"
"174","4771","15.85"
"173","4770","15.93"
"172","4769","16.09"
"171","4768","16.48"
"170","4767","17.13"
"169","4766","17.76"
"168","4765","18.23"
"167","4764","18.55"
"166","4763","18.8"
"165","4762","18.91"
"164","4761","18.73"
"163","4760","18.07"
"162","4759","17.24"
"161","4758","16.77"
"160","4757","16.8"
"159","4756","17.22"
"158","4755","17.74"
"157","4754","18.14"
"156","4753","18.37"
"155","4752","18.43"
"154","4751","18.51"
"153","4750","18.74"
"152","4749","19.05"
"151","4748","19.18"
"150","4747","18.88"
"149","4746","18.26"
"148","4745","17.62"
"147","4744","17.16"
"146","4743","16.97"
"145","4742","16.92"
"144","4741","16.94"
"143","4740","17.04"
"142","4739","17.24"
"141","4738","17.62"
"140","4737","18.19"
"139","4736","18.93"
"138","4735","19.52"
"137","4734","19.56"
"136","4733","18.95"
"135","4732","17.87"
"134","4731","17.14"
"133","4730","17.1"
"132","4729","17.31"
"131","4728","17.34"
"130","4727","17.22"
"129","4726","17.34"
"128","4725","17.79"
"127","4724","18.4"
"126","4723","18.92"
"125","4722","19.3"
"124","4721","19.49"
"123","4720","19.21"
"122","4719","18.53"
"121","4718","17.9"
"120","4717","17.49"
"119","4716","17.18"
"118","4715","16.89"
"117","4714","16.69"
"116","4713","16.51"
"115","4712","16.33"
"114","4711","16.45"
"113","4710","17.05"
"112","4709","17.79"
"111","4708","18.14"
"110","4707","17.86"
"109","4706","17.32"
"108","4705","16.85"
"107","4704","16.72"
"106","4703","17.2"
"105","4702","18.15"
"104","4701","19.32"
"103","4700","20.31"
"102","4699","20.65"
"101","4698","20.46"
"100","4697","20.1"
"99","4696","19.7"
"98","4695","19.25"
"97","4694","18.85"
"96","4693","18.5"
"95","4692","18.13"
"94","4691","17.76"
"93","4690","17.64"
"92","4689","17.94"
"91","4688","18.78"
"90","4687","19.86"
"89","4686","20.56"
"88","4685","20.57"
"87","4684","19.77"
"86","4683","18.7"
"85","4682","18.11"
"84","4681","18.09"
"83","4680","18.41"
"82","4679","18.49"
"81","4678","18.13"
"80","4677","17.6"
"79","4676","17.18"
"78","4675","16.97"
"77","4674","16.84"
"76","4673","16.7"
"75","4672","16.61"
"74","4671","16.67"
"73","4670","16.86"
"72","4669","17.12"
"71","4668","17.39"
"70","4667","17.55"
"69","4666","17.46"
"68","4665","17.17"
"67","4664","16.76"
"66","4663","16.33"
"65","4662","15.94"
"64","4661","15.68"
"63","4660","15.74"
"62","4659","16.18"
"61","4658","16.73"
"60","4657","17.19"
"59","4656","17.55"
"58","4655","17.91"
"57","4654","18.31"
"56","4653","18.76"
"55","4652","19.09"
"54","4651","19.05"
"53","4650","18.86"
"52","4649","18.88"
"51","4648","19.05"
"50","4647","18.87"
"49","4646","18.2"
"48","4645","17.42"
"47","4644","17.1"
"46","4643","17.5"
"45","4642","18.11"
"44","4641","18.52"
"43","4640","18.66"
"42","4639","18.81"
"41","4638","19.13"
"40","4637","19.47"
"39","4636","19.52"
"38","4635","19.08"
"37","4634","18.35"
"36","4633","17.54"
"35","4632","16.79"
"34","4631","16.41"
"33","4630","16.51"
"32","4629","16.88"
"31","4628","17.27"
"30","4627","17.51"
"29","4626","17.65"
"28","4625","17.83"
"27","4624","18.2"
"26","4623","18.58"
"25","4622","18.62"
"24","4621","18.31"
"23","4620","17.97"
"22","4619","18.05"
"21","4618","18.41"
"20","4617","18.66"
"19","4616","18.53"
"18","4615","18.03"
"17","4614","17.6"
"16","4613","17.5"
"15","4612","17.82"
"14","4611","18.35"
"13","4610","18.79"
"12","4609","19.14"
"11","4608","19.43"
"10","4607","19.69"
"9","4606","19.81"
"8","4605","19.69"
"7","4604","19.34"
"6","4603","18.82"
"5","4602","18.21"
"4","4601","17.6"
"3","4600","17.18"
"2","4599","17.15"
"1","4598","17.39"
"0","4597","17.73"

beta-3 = 19.0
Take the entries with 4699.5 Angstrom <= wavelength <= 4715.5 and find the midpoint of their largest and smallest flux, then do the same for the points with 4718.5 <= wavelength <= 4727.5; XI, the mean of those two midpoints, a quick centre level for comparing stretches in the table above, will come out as 18.3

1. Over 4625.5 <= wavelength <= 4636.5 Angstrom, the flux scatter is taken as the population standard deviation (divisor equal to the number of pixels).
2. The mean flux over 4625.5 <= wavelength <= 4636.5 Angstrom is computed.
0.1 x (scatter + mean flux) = 1.86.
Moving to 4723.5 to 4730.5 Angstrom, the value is 1.79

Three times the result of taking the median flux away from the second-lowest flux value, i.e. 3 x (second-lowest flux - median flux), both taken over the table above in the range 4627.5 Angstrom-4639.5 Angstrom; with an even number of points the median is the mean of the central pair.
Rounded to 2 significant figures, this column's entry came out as -4.3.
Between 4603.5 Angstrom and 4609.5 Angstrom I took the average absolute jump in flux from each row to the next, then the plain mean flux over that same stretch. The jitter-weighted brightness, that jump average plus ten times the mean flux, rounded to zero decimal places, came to 195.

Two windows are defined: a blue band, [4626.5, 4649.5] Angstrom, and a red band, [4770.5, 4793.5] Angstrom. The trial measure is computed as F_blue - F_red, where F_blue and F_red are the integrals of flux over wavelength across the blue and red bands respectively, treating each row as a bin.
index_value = 7.0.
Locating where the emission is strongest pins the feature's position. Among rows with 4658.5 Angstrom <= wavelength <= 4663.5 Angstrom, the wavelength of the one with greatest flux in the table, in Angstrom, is 4663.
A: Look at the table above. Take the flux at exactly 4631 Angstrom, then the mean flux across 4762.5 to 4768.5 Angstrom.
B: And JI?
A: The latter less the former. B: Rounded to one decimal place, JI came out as 1.4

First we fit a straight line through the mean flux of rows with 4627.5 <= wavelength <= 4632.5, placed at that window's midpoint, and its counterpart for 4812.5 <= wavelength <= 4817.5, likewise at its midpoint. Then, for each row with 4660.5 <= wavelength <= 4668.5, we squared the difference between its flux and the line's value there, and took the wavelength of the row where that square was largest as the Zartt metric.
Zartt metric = 4661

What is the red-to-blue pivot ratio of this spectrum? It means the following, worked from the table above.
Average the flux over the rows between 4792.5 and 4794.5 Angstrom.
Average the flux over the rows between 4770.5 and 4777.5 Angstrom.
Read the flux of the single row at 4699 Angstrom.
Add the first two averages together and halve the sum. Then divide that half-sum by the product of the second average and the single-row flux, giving 0.045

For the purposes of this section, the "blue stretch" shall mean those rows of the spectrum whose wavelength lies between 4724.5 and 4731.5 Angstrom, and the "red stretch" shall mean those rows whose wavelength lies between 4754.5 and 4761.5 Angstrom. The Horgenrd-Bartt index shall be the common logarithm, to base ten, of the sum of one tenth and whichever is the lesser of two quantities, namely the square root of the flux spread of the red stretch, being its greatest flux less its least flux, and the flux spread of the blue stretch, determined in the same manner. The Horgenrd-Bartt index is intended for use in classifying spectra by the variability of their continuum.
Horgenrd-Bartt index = -0.10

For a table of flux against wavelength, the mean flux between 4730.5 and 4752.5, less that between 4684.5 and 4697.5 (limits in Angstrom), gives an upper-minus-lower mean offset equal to -0.9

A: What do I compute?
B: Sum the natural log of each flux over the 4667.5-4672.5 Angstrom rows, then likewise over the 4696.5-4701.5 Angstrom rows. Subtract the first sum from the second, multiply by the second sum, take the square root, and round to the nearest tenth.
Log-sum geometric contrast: 3.6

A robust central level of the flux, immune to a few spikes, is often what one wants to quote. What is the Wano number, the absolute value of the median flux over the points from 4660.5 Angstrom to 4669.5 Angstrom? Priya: 17.1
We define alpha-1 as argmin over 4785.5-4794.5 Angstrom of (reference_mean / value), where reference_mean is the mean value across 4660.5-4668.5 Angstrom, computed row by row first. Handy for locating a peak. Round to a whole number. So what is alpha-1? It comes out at 4786 Angstrom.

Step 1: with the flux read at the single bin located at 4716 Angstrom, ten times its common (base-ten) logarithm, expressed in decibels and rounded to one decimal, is 12.4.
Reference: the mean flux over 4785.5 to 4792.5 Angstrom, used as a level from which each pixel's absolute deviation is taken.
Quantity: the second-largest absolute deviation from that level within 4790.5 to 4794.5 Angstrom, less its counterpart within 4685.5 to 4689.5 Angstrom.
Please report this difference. -1.4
